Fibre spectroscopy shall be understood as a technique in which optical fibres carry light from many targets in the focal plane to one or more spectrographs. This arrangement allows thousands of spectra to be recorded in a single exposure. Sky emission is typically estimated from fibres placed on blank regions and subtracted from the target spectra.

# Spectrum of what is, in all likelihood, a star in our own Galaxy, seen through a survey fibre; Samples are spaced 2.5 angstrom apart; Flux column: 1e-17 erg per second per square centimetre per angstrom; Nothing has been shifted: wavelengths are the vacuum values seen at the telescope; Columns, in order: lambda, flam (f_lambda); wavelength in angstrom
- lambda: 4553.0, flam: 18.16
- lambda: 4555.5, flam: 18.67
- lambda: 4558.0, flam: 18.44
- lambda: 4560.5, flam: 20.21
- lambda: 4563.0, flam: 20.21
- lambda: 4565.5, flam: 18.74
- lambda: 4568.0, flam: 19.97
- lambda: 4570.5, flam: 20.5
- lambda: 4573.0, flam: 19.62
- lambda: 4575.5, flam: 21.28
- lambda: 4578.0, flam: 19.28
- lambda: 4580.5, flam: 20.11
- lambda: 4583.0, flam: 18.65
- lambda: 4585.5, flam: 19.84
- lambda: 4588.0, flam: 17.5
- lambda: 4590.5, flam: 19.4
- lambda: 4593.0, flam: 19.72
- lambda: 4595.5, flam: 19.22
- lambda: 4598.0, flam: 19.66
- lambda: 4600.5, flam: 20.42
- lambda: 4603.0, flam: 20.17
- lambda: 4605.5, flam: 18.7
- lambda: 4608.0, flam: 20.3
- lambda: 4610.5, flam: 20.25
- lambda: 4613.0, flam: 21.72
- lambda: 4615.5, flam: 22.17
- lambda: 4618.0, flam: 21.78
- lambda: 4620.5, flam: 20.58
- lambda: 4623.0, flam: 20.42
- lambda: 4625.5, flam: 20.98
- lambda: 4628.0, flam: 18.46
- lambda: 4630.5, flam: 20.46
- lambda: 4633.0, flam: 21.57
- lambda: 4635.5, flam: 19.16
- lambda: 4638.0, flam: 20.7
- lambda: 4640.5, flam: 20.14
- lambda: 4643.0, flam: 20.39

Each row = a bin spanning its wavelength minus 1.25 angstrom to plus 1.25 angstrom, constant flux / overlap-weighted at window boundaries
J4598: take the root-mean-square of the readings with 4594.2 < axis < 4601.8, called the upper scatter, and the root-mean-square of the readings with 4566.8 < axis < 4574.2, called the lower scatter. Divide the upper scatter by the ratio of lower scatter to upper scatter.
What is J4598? 19.5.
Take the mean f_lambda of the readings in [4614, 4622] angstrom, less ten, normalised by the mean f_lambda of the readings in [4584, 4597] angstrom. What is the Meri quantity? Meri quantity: 0.60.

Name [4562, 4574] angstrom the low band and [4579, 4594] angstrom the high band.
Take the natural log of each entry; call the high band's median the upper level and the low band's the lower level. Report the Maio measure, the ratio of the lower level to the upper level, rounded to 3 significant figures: 1.01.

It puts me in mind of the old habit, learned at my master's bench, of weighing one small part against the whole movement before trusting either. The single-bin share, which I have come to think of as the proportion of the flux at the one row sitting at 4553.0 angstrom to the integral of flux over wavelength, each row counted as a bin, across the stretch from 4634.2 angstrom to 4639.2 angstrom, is 0.182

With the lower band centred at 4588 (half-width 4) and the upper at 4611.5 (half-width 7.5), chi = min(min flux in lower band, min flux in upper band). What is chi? 17.5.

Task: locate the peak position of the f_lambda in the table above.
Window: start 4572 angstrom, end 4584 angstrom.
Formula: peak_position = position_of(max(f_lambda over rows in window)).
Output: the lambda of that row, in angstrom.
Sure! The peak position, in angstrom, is 4575.5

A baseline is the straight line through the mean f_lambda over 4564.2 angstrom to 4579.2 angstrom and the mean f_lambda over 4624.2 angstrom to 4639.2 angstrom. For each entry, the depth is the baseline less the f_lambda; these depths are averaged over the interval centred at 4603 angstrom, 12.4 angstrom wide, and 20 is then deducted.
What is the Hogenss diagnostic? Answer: -19.8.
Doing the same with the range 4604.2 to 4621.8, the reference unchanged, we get -20.7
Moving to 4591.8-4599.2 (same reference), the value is -19.5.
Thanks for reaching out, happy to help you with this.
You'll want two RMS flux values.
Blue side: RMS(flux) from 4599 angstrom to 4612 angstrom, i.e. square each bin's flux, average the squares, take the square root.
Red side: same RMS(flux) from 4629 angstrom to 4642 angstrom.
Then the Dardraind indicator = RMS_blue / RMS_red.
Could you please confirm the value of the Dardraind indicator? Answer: 0.98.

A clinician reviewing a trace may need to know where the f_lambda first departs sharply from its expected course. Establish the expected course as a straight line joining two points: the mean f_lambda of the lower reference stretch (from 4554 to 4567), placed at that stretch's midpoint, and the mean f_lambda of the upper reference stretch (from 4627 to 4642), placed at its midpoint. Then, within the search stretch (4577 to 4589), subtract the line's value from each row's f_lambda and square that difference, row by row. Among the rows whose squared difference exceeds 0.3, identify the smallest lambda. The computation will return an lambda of 4580.5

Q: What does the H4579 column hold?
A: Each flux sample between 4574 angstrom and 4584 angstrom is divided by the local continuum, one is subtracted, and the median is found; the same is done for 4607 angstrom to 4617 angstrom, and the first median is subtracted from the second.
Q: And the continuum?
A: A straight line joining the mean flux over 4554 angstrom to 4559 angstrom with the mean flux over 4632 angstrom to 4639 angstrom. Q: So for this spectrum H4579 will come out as 0.027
